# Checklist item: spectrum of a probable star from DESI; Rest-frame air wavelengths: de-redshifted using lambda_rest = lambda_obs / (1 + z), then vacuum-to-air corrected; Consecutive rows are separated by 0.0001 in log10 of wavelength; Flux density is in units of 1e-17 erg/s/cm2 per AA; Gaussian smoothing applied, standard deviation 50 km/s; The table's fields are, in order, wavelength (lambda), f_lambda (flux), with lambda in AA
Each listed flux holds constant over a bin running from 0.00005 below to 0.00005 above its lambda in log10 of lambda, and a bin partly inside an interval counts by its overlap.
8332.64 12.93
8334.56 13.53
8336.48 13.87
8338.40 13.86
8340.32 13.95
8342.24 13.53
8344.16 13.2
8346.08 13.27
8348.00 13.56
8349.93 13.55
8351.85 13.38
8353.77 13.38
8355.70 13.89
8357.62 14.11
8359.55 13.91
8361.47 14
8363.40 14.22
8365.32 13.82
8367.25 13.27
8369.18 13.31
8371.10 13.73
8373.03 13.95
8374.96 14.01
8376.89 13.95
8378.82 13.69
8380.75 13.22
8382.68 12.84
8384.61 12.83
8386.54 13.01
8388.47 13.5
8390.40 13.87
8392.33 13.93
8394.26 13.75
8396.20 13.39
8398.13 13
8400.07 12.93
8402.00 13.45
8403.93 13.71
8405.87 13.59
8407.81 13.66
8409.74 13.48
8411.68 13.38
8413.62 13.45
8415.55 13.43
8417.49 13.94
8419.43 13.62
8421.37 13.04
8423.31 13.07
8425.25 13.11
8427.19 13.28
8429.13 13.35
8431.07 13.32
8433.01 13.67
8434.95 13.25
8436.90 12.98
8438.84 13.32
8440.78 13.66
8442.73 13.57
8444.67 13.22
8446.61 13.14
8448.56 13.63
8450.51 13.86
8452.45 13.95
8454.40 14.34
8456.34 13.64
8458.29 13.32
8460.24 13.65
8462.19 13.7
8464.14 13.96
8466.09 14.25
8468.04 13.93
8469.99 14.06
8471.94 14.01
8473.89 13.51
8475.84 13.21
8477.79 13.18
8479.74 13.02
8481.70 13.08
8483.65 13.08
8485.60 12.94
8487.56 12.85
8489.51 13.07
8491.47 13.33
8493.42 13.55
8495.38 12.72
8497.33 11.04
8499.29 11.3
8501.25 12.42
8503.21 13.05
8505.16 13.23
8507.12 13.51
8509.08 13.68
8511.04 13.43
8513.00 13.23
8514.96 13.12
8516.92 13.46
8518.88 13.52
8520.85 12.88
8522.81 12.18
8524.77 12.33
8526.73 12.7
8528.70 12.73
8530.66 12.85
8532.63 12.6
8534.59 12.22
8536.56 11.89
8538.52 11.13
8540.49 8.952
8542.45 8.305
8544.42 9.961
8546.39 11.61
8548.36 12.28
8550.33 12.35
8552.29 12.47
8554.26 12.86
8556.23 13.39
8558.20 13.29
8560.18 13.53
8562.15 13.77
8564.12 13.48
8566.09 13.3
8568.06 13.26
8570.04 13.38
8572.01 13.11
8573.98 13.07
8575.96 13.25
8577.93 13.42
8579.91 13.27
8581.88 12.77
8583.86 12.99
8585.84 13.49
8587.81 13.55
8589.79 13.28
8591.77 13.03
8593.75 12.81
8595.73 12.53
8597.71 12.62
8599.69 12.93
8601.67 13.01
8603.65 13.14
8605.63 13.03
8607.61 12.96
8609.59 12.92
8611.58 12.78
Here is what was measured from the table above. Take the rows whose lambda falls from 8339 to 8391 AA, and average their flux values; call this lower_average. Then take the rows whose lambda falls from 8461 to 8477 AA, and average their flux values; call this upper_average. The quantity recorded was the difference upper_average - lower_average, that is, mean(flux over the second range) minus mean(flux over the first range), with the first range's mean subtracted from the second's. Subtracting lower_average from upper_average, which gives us 0.2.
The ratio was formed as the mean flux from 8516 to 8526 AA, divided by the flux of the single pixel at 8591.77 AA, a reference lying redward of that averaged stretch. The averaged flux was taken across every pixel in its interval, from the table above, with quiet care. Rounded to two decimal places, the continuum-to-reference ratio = 0.99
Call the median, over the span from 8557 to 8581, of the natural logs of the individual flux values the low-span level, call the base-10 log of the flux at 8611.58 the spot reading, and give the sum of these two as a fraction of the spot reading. 3.34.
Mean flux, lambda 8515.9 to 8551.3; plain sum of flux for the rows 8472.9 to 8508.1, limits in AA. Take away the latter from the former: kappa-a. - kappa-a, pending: -220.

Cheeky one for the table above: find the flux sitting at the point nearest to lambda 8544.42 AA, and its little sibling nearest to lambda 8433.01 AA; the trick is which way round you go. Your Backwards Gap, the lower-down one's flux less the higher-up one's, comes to 3.7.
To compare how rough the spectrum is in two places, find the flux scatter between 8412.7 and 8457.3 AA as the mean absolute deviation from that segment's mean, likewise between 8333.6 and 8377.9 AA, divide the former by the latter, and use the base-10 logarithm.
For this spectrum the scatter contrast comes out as 0.0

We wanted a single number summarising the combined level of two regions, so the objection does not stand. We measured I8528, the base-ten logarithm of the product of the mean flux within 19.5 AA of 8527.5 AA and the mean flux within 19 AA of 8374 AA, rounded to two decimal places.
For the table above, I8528 2.22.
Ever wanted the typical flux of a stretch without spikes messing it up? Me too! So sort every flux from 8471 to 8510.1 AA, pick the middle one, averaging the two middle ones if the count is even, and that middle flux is 13.1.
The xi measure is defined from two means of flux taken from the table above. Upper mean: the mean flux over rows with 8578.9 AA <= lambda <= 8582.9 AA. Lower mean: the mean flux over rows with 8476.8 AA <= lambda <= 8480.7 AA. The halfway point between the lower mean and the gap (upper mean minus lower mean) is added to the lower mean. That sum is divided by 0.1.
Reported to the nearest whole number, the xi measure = 196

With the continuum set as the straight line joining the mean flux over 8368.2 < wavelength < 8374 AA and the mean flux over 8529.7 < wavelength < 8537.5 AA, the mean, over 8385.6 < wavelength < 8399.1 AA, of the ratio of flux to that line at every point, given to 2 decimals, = 1.00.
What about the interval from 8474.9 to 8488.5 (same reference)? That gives 1.02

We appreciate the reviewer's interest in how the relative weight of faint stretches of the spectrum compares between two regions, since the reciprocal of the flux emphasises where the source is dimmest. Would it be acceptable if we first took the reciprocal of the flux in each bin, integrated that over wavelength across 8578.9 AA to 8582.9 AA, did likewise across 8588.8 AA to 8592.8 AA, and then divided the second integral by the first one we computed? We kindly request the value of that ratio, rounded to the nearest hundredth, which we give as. 0.99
